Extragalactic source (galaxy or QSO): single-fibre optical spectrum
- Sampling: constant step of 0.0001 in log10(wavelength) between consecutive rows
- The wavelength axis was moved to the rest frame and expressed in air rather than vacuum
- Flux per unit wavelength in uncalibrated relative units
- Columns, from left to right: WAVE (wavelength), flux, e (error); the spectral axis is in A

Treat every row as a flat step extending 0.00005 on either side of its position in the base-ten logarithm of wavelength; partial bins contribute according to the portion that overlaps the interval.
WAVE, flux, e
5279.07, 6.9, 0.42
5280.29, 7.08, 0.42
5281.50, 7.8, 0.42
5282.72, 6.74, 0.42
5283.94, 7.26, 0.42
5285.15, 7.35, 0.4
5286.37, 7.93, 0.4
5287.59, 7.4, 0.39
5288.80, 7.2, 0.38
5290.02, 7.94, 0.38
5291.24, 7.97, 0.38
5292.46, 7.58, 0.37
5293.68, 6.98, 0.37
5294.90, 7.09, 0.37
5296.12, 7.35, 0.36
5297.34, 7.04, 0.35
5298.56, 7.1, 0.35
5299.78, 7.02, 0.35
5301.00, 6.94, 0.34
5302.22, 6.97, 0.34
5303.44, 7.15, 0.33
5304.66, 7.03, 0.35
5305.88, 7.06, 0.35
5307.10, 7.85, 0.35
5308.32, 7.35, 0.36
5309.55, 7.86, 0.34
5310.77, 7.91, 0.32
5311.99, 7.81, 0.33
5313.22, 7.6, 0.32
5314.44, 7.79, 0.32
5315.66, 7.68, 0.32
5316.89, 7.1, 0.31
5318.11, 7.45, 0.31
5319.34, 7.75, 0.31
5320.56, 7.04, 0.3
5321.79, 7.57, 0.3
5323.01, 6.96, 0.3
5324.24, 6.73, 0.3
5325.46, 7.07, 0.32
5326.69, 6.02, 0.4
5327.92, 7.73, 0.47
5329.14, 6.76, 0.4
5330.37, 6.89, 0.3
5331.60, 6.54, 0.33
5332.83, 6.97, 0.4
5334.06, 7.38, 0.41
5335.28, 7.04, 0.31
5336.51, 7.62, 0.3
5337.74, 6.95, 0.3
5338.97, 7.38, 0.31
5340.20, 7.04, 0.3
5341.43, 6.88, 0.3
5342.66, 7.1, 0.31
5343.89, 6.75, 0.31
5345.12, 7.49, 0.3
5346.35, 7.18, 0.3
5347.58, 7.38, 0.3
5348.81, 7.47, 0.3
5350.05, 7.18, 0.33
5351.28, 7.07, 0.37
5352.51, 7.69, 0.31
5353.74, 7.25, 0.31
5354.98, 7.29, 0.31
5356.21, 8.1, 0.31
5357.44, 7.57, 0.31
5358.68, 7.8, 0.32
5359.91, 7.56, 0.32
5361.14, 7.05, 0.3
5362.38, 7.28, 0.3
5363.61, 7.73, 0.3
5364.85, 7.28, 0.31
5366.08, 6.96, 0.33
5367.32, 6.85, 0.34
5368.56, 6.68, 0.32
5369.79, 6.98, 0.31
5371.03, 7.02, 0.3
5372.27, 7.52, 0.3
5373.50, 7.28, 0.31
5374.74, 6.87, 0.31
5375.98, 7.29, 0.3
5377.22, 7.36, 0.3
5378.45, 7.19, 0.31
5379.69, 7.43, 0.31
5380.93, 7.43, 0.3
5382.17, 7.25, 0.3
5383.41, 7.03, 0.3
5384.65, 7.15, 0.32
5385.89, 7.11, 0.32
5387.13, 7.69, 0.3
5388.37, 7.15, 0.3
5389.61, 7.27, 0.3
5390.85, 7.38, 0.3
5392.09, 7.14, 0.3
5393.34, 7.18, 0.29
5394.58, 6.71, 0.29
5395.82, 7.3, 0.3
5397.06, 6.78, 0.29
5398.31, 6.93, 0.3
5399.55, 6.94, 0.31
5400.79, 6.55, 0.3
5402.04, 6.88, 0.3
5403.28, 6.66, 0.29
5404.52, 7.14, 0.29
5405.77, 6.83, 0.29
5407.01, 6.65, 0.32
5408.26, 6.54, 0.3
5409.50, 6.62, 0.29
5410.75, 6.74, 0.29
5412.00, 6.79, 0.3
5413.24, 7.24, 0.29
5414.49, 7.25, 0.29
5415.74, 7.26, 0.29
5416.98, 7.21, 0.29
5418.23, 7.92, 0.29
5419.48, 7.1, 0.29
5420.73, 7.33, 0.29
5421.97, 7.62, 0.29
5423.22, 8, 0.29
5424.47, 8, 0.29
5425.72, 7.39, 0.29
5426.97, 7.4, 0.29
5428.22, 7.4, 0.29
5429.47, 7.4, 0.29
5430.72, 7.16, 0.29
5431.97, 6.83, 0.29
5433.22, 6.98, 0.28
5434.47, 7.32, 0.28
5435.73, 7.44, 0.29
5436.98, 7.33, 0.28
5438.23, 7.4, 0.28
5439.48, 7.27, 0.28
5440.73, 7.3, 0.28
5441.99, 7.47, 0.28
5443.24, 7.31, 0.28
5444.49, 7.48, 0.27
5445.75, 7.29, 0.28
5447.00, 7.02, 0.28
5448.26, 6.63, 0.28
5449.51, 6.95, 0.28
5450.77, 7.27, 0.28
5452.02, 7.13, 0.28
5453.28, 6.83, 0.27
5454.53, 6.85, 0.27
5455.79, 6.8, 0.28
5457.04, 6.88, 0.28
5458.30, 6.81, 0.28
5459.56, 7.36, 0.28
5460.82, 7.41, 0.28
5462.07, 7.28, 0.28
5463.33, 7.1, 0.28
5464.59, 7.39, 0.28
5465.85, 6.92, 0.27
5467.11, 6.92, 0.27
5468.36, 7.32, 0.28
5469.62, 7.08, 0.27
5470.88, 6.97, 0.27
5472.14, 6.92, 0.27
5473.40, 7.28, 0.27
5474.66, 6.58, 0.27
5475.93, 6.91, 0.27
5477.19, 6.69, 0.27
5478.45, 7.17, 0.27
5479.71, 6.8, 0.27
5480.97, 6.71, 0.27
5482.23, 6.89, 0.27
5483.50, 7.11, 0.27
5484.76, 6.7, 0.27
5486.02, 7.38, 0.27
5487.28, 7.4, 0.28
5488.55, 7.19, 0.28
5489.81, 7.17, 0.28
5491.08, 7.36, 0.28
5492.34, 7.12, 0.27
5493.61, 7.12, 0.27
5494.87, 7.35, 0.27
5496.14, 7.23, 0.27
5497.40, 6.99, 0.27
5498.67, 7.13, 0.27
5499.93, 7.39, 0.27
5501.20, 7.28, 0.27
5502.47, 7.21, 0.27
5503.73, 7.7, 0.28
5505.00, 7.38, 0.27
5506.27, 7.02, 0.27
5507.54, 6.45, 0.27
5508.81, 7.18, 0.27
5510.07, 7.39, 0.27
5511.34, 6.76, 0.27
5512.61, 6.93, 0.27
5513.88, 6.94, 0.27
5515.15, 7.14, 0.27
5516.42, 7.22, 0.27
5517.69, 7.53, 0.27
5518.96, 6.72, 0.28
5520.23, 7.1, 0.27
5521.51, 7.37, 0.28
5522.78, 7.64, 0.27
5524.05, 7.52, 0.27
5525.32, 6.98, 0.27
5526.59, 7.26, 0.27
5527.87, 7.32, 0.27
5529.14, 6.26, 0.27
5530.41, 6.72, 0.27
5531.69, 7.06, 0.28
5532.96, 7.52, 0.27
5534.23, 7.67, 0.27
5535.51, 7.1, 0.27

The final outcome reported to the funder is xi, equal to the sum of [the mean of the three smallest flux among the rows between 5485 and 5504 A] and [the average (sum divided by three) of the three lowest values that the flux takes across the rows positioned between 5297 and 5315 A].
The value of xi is 14.1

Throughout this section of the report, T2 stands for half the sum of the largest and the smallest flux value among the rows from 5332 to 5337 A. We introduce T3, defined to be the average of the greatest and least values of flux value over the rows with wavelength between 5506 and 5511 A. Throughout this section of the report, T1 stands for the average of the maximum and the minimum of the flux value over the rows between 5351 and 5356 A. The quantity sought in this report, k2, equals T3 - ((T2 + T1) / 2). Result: -0.42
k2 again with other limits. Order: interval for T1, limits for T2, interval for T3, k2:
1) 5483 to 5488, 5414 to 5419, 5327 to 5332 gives -0.17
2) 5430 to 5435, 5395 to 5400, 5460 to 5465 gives 0.20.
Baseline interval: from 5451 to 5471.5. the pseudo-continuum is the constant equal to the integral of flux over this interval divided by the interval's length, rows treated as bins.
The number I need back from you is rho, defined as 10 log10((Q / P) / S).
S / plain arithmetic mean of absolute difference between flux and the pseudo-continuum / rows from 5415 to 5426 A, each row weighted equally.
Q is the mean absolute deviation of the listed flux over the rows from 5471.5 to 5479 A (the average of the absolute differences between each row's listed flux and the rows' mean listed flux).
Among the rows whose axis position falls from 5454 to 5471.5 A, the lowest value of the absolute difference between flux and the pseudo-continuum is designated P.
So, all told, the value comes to 17.6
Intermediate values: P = 0.01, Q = 0.20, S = 0.464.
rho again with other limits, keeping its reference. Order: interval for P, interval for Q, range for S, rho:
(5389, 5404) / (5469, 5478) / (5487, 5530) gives 9.9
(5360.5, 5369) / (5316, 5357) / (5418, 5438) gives 15.5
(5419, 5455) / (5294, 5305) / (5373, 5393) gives 11.7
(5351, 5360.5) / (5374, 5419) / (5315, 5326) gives 25.3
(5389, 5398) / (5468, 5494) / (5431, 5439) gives 10.9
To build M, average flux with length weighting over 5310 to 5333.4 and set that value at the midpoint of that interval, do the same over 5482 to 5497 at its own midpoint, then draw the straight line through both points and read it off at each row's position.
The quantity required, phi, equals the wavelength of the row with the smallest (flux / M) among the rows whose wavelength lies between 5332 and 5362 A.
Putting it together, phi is 5343.89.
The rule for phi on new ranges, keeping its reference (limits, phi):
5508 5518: 5511.34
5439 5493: 5474.66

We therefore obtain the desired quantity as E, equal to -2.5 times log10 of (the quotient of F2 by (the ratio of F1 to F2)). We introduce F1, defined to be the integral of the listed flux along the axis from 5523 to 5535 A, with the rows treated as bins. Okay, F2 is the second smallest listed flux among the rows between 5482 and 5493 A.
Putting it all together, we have 0.64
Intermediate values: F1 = 86.0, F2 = 6.89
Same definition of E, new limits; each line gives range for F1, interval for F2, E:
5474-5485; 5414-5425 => 0.40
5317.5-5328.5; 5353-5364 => 0.44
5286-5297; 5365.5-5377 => 0.61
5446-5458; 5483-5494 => 0.54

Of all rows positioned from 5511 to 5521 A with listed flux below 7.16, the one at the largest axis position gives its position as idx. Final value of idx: 5520.23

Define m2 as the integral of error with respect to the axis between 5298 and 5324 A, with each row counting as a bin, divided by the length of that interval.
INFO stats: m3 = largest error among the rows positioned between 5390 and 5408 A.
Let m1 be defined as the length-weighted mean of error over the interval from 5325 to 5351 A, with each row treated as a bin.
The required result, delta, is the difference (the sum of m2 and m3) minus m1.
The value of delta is 0.31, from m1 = 0.33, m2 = 0.328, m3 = 0.32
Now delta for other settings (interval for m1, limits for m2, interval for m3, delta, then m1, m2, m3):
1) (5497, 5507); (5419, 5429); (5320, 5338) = 0.49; 0.27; 0.290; 0.47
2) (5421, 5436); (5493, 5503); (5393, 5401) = 0.29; 0.29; 0.270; 0.31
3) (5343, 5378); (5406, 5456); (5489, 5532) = 0.25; 0.31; 0.286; 0.28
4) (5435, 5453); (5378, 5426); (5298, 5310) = 0.38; 0.28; 0.297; 0.36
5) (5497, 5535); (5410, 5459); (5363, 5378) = 0.35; 0.27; 0.284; 0.34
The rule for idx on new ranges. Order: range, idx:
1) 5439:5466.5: 5465.85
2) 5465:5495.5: 5493.61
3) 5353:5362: 5361.14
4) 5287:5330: 5329.14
